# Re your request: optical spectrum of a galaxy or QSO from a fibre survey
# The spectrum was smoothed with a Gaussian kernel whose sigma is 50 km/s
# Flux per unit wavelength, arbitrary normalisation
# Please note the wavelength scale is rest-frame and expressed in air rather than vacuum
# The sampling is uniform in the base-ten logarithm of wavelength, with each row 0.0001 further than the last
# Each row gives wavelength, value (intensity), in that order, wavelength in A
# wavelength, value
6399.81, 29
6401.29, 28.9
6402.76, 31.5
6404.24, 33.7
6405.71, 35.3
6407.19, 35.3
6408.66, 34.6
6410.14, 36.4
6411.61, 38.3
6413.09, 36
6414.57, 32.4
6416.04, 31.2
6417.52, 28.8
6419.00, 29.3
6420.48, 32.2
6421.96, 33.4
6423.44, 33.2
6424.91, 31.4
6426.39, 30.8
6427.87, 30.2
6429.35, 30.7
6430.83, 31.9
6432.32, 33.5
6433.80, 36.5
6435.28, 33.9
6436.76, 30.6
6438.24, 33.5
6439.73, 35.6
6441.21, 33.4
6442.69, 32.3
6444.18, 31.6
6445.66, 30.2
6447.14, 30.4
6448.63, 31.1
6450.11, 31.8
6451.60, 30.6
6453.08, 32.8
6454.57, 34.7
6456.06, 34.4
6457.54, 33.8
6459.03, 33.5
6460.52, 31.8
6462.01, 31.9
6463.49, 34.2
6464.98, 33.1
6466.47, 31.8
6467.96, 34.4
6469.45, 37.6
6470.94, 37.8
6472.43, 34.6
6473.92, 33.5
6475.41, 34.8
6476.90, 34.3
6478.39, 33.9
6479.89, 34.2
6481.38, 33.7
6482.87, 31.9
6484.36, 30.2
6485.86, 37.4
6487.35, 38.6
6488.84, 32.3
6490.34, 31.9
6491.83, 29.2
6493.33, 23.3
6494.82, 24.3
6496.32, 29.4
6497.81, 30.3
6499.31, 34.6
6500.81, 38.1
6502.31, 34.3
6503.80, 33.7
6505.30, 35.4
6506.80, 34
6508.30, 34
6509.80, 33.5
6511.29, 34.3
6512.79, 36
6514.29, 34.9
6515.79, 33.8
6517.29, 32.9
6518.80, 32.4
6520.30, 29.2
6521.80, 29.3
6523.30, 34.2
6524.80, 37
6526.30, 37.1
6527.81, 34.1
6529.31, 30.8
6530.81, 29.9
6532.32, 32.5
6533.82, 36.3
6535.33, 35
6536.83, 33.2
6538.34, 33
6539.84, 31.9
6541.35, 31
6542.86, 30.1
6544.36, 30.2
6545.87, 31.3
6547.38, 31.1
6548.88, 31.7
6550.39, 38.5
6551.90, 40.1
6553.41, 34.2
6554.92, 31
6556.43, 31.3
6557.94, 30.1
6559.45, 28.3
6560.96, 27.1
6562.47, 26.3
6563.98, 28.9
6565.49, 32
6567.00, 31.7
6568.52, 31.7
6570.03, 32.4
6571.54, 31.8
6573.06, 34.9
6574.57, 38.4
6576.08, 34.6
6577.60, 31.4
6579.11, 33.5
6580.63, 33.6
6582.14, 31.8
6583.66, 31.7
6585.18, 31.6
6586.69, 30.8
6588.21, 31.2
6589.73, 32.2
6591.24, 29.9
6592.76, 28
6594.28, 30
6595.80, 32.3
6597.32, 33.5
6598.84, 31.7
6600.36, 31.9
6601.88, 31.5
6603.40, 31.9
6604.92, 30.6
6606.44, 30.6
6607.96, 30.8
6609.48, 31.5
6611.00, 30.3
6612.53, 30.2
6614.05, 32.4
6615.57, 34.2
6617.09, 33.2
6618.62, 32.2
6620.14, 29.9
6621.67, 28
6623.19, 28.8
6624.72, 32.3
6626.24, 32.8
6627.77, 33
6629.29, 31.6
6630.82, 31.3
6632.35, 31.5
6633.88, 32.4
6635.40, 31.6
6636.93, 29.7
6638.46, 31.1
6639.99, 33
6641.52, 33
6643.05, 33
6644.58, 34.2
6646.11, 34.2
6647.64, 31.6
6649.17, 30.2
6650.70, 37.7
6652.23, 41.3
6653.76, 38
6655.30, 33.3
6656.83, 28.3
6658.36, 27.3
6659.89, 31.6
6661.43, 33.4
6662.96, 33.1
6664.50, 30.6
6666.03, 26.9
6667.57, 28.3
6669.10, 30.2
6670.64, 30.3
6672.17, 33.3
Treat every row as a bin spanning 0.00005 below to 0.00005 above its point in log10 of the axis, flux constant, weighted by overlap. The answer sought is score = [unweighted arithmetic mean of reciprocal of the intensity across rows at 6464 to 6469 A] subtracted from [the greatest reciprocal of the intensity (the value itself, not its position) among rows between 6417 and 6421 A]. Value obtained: 0.0045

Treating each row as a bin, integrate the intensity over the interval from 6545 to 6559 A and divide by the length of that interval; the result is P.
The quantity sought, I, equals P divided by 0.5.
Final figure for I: 66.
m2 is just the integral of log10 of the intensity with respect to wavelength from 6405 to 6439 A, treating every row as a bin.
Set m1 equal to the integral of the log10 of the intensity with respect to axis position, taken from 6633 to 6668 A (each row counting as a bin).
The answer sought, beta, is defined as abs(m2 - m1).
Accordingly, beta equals 1.19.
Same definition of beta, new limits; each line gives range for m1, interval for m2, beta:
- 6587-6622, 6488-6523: 0.41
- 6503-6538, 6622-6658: 1.05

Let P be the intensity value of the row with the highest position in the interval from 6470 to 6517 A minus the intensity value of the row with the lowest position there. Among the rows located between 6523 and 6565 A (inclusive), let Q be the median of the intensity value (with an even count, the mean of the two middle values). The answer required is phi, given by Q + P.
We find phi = 27.5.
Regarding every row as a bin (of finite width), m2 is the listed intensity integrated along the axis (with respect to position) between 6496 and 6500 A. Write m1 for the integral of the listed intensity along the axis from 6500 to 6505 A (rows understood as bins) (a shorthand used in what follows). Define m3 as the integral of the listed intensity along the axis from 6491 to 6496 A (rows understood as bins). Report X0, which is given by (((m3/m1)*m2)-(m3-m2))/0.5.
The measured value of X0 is 179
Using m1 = 177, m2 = 126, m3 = 130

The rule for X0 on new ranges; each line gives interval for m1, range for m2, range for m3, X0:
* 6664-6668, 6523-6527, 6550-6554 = 374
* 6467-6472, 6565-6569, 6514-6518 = 173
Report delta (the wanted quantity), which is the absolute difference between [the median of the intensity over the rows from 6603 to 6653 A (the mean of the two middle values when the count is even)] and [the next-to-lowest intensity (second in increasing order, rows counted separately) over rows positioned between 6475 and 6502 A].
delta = 7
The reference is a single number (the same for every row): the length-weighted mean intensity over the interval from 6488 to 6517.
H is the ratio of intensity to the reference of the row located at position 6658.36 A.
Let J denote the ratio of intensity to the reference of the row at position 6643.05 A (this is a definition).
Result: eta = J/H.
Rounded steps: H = 0.84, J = 1.01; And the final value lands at 1.21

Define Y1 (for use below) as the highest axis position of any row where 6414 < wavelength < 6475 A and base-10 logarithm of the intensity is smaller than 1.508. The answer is 6466.47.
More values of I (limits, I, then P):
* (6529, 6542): 65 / 33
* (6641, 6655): 70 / 35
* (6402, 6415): 70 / 35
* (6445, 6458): 64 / 32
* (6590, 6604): 62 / 31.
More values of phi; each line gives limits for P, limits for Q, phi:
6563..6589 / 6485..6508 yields 36.0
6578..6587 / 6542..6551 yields 28.5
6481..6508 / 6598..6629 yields 31.9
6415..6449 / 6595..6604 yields 31.8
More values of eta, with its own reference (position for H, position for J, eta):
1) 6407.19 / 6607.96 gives 0.87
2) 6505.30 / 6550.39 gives 1.09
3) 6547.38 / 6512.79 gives 1.16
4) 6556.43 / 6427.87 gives 0.96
